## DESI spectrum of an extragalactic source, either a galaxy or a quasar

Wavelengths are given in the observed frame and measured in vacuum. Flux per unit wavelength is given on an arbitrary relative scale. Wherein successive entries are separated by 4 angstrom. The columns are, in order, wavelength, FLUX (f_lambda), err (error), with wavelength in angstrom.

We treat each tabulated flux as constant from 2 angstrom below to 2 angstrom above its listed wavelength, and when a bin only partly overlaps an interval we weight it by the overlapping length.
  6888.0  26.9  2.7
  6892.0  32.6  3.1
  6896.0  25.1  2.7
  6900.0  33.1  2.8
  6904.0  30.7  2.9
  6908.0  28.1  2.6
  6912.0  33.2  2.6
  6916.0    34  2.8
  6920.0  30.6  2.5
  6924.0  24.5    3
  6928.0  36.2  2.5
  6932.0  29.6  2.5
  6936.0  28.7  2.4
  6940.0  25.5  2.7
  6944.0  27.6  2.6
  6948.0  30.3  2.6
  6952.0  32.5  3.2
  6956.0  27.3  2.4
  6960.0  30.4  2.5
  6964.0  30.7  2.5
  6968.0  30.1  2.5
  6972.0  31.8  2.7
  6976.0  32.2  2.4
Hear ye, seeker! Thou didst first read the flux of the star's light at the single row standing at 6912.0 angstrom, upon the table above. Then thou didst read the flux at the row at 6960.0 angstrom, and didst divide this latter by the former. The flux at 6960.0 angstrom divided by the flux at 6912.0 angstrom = 0.92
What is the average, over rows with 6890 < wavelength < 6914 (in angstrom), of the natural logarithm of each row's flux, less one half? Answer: 2.91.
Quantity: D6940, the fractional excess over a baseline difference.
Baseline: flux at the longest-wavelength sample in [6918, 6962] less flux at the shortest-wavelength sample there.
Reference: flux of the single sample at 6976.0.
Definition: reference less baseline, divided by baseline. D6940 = -162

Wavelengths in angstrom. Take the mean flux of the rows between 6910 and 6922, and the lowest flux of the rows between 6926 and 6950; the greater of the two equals 33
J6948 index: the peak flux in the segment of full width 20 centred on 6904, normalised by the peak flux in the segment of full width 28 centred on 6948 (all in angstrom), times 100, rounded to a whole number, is 102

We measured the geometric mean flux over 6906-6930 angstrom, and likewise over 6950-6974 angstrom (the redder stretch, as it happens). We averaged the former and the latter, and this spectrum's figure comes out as 30.6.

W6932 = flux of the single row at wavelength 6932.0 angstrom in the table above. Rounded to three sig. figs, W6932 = 29.6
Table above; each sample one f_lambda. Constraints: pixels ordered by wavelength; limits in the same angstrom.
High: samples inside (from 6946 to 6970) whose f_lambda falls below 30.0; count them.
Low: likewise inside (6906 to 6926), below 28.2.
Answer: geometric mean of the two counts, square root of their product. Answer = 1.41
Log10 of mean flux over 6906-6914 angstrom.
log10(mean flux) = 1.49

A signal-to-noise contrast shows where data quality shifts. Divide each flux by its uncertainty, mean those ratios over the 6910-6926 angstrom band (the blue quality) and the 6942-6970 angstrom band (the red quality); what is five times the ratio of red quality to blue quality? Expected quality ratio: 5.1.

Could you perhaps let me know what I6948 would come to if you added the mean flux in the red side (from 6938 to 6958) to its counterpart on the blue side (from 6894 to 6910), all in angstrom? 57.9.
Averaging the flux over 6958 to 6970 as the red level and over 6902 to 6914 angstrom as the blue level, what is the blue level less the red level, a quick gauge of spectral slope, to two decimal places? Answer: 0.27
